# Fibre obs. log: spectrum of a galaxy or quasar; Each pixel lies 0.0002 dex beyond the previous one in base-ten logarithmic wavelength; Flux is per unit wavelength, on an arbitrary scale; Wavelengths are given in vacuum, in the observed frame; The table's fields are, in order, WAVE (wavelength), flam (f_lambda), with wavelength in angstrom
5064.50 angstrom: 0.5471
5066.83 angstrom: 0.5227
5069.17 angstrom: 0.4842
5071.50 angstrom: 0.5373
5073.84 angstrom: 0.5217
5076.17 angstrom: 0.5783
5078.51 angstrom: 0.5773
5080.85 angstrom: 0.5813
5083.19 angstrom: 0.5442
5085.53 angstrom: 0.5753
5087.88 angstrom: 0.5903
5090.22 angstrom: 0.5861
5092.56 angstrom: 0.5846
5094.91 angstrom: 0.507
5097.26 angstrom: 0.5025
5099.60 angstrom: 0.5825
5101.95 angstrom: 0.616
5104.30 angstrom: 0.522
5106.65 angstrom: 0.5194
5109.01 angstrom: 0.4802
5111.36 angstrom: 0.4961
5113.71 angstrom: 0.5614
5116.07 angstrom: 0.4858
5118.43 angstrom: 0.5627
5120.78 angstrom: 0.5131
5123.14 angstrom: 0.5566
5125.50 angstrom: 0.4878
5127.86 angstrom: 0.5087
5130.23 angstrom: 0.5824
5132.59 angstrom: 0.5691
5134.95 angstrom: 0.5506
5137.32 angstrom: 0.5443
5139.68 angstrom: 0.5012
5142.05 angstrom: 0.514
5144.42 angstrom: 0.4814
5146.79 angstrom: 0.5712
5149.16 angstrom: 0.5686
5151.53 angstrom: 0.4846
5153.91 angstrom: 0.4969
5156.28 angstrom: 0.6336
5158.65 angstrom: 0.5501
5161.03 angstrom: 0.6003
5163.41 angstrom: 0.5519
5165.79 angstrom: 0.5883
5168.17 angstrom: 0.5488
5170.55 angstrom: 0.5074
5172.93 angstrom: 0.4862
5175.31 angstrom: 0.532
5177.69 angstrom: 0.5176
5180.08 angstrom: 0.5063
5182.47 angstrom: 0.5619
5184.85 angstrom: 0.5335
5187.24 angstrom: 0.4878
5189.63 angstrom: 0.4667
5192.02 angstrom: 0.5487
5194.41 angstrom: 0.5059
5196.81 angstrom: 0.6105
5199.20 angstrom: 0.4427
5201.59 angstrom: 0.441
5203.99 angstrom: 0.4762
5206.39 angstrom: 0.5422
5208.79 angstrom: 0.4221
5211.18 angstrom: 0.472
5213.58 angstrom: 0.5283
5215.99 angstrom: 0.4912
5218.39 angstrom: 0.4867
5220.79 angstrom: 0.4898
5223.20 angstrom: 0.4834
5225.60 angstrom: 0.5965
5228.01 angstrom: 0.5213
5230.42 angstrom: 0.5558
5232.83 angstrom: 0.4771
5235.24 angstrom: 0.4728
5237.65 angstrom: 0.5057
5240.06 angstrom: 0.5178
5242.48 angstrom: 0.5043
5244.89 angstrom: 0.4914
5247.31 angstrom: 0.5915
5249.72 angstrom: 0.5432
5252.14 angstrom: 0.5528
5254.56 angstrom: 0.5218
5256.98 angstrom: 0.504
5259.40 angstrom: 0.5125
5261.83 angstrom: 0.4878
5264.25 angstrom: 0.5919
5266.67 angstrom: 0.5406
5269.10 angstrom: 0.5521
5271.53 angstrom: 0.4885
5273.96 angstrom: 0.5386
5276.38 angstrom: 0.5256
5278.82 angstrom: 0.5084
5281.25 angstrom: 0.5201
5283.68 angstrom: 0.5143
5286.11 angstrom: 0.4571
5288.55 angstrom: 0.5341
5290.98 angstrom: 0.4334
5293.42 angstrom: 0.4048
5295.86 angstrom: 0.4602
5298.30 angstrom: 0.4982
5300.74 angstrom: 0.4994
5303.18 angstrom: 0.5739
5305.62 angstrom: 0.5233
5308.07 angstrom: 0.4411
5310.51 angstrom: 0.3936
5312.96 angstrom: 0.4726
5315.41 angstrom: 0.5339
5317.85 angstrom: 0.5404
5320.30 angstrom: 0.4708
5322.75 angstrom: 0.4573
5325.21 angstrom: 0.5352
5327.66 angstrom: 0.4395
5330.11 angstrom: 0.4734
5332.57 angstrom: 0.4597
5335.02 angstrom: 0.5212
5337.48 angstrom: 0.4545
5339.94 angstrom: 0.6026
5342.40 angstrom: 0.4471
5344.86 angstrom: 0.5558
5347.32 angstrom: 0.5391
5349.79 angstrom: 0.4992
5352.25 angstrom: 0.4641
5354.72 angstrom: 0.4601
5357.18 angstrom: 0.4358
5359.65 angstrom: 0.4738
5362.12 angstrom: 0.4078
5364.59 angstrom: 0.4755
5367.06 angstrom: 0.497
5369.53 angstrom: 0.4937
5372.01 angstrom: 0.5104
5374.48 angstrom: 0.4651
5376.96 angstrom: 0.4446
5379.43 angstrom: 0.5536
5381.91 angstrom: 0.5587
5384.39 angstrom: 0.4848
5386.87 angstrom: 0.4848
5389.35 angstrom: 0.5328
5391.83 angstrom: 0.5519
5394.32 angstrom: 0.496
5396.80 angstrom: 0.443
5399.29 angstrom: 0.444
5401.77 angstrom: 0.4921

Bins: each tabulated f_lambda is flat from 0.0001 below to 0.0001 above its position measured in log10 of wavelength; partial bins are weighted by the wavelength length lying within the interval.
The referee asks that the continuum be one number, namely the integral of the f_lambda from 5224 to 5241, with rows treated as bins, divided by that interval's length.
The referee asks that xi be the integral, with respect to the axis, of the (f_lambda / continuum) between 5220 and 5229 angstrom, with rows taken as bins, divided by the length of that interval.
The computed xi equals 1.01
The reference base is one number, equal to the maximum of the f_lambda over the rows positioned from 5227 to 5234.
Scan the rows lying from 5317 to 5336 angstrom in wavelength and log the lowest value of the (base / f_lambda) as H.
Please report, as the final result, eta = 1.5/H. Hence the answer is 1.46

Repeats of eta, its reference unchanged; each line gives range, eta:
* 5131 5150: 1.54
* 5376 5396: 1.51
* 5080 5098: 1.59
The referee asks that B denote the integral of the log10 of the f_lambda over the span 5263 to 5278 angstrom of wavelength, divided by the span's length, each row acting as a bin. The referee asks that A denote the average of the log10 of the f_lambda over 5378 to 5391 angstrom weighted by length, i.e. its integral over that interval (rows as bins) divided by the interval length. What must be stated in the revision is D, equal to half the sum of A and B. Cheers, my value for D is -0.276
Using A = -0.283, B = -0.269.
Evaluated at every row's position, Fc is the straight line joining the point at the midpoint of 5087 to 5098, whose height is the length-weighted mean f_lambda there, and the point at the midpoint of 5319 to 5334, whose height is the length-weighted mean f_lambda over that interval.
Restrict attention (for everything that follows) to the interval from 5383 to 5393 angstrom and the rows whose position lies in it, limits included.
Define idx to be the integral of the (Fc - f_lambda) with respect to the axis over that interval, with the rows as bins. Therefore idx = -0.62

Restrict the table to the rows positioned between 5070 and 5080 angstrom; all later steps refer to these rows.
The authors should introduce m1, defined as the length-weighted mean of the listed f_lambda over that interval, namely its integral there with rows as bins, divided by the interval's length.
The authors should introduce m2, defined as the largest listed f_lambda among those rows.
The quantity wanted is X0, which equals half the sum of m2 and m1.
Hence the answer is 0.565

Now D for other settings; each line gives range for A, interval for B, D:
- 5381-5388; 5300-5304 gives -0.283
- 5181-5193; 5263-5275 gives -0.276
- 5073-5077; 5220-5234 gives -0.272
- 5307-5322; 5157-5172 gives -0.290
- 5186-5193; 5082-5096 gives -0.275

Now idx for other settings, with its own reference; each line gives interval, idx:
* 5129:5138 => -0.19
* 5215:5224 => 0.21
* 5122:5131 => 0.11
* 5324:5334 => -0.05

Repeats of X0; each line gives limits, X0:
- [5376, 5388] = 0.533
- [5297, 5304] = 0.547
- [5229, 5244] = 0.531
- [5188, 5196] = 0.530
